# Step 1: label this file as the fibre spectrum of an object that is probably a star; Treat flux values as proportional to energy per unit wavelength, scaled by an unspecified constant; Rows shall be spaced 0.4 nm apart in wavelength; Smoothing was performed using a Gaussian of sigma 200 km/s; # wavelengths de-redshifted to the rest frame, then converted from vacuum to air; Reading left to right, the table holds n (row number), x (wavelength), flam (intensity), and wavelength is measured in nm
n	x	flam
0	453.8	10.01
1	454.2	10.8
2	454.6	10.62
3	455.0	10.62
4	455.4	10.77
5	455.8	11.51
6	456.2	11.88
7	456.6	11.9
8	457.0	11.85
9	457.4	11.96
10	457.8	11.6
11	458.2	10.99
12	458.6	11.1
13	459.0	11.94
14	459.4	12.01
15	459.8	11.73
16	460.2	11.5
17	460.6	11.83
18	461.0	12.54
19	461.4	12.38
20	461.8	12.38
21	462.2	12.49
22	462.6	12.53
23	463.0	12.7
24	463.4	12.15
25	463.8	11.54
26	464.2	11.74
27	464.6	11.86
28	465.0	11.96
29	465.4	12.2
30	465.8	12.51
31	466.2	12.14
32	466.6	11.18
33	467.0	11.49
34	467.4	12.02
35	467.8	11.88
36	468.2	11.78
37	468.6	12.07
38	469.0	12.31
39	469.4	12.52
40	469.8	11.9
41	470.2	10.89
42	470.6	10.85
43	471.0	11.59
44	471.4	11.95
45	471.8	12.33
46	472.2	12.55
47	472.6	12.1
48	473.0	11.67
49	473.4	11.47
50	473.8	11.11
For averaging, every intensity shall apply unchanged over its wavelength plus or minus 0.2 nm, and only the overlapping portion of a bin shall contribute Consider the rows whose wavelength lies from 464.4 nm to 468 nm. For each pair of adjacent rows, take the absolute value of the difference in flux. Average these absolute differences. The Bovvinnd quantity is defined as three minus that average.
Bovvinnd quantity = 2.63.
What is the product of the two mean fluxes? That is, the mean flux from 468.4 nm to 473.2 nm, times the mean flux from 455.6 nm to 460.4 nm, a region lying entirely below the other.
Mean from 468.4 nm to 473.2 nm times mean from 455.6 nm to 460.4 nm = 139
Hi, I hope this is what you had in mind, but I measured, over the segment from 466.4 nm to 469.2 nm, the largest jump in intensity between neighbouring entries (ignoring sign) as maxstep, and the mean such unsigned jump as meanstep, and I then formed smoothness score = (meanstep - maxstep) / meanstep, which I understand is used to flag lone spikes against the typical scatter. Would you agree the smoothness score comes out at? -0.98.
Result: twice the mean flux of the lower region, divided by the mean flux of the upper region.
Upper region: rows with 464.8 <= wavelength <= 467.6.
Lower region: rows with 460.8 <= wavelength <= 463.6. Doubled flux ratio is 2.09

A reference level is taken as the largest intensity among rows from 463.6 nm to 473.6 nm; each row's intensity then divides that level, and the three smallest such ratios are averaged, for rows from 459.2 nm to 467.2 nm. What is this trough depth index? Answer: 1.00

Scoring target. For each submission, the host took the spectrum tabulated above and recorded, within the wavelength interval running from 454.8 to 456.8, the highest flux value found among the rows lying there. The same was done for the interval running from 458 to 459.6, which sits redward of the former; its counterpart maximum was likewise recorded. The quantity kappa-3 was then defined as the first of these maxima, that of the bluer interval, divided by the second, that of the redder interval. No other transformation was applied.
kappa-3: 0.99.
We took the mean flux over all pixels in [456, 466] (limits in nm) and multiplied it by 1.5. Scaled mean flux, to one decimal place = 18.0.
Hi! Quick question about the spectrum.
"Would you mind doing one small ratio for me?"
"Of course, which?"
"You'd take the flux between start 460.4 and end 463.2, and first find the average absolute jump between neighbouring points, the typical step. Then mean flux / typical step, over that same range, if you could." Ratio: 63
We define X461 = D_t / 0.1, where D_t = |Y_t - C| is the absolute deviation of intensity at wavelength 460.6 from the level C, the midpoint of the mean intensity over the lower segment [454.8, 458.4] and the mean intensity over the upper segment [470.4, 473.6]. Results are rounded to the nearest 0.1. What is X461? 2.0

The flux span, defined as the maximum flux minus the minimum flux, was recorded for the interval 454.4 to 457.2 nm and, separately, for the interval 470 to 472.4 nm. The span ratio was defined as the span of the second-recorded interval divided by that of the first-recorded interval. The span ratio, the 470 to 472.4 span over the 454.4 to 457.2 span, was 1.33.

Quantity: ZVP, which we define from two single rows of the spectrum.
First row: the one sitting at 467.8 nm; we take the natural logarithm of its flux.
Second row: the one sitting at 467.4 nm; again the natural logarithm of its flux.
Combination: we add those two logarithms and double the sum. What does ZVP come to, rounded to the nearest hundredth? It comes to 9.92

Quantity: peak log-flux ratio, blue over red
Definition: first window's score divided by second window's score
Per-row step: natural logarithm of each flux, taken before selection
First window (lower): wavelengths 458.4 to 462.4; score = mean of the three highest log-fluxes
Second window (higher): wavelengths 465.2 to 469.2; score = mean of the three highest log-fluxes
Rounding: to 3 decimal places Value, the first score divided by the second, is 1.004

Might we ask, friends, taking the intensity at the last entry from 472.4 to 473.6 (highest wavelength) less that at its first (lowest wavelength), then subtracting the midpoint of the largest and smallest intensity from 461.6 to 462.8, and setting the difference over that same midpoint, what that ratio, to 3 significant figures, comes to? -1.05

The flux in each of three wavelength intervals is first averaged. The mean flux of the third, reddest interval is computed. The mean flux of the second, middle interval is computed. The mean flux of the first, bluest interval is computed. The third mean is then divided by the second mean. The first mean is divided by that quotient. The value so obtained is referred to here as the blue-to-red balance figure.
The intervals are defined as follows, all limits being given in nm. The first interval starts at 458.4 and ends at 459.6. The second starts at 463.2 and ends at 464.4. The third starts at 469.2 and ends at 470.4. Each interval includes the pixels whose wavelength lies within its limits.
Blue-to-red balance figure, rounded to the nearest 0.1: 11.7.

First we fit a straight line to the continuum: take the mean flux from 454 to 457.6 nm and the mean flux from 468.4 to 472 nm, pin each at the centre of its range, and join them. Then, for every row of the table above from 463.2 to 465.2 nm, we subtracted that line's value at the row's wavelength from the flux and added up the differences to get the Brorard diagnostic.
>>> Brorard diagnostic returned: 1.2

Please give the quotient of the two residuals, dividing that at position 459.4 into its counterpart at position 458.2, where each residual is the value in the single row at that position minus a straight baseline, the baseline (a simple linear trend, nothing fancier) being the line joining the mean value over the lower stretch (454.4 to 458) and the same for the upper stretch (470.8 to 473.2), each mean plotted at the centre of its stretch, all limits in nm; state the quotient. -1.1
